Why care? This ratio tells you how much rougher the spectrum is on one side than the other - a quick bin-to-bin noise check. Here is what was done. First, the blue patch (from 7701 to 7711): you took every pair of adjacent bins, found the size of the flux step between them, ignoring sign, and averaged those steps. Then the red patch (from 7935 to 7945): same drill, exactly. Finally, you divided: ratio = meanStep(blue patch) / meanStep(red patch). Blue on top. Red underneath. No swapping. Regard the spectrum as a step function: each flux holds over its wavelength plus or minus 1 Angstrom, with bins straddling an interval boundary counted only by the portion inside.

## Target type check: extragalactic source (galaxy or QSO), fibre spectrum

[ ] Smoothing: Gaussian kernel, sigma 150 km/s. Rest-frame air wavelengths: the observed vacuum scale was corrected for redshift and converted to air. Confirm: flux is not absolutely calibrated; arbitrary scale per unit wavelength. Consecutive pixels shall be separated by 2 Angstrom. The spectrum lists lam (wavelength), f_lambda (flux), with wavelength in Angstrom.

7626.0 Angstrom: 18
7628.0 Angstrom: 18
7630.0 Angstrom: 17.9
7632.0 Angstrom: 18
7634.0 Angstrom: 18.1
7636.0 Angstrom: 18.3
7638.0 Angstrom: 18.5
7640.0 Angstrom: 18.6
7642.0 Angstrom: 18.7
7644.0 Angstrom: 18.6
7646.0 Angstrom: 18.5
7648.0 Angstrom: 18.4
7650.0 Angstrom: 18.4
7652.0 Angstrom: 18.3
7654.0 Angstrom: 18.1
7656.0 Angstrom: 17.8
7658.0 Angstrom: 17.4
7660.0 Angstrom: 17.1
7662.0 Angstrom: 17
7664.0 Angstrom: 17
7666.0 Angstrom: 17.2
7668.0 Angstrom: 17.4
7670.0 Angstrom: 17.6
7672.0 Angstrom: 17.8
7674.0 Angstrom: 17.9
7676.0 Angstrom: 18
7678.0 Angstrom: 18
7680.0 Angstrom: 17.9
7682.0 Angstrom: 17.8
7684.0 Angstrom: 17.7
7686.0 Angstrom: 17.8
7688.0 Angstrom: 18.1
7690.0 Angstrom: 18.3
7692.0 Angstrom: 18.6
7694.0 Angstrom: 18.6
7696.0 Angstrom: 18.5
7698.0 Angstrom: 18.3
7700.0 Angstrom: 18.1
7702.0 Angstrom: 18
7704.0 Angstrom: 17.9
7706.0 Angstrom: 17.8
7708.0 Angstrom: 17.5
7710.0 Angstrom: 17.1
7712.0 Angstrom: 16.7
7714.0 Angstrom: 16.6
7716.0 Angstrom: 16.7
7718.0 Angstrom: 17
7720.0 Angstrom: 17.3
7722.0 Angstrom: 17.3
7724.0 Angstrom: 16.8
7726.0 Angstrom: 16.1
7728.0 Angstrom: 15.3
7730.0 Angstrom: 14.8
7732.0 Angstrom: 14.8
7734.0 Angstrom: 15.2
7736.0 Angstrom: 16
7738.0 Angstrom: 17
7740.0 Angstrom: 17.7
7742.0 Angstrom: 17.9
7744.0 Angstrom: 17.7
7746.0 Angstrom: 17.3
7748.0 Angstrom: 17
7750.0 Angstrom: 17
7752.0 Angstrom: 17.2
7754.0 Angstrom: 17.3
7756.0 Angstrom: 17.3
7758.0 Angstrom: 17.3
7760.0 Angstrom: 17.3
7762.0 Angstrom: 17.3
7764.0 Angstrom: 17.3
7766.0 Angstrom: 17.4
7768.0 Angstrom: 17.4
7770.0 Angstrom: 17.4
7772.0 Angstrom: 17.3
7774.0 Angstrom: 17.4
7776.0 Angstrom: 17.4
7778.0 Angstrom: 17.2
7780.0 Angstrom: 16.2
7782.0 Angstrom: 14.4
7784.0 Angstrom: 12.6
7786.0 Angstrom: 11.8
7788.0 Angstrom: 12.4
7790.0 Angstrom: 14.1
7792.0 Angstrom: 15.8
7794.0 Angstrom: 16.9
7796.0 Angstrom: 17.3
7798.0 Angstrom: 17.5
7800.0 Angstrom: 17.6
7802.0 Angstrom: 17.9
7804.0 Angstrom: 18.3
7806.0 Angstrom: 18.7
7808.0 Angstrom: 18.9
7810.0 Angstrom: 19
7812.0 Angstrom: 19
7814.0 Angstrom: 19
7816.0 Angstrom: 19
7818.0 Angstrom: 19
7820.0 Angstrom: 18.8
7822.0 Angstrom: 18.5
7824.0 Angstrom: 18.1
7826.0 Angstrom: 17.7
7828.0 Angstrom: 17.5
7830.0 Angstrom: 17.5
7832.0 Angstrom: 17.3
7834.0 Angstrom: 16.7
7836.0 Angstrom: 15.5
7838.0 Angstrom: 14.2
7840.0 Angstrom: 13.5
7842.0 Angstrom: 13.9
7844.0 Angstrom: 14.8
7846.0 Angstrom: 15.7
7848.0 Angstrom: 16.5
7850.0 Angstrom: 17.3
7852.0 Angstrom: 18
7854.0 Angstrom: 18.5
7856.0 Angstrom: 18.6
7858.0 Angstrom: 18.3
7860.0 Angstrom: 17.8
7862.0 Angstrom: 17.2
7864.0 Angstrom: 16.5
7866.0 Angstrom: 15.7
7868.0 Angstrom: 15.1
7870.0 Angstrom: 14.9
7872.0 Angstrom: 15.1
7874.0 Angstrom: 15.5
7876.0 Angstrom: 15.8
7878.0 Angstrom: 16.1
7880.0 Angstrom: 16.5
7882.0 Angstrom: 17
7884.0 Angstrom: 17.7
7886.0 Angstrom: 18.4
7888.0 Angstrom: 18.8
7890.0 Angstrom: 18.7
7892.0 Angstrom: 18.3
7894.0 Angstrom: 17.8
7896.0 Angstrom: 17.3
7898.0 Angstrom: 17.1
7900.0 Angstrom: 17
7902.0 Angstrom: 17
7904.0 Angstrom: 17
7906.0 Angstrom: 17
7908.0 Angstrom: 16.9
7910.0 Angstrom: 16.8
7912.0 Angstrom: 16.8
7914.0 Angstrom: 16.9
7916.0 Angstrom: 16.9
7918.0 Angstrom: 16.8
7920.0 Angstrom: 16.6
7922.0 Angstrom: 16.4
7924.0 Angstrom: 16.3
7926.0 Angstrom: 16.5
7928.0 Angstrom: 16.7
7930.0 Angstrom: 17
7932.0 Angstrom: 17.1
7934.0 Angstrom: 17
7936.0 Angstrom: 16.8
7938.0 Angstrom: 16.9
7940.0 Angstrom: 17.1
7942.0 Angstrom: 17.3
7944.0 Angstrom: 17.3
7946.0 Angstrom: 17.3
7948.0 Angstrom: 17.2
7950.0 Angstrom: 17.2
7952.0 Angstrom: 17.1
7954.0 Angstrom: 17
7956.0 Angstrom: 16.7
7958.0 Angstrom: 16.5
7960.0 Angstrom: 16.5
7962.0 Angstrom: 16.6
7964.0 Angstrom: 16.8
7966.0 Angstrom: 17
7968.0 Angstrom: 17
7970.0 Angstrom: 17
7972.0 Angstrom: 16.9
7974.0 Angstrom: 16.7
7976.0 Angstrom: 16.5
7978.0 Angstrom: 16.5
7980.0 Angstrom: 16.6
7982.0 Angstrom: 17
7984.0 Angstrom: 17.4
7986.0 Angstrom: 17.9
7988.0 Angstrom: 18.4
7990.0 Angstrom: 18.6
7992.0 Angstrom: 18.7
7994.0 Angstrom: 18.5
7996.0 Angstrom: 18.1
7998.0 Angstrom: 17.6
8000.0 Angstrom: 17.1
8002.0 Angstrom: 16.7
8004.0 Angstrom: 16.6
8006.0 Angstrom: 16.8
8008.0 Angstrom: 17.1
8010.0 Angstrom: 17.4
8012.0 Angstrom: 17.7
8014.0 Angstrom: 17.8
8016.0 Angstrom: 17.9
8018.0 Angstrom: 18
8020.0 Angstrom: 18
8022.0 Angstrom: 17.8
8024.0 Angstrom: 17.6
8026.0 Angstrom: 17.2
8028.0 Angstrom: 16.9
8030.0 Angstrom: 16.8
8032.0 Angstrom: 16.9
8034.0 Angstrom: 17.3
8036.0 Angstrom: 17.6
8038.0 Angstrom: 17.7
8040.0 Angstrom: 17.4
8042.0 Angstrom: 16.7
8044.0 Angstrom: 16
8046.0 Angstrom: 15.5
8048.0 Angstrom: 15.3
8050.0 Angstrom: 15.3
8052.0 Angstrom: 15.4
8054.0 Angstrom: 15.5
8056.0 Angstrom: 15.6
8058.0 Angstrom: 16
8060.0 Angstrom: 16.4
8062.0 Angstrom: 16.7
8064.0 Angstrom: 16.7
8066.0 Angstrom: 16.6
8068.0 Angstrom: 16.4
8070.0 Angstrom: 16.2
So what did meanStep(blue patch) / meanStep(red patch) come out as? 1.8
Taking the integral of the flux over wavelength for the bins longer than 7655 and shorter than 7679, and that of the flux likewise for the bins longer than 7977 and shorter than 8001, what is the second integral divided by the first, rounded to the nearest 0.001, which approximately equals 1.010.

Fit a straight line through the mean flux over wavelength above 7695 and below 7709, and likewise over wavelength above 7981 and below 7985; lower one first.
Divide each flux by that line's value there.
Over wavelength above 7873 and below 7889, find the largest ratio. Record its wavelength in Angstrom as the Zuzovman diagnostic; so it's 7888.0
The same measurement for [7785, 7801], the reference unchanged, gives 7800.0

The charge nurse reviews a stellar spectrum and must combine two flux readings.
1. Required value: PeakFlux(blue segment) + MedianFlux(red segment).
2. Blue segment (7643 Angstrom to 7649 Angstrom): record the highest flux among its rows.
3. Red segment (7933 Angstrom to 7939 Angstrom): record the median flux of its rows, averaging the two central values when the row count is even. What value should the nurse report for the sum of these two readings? 35.5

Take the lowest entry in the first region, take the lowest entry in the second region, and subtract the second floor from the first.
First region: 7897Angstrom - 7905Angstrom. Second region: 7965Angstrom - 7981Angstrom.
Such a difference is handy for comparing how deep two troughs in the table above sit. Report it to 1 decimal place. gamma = 0.5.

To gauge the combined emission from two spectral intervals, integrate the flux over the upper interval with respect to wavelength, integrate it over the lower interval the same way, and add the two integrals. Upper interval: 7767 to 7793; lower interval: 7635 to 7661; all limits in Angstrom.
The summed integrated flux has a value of 876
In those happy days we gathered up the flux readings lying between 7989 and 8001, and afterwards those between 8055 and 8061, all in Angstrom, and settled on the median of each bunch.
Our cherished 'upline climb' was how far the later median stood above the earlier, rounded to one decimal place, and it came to -2.3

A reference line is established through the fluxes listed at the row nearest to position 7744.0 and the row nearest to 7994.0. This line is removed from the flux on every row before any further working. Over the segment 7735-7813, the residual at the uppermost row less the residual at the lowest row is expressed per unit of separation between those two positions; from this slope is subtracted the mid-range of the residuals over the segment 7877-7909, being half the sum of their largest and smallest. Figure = 0.7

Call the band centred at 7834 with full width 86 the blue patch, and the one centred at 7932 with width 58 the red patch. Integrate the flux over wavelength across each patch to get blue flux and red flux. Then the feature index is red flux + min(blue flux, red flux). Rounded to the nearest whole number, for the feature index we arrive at 1958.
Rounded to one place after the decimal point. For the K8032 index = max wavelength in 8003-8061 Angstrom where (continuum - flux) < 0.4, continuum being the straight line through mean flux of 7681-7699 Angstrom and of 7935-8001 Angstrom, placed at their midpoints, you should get 8042.0 Angstrom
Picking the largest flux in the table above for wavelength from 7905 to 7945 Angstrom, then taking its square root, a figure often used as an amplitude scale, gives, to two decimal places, 4.16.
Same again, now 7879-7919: 4.34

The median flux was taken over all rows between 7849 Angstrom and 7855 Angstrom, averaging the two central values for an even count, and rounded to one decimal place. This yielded 18.0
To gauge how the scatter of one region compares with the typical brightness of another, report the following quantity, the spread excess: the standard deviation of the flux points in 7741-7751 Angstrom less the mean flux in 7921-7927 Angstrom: -16.0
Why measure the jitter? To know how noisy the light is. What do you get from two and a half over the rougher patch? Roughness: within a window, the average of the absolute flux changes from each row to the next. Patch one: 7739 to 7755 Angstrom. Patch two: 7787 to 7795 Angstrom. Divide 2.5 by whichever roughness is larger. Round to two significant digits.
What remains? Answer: 1.7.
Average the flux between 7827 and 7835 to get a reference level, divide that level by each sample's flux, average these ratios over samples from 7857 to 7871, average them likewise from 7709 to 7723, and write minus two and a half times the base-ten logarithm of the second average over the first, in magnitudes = 0.04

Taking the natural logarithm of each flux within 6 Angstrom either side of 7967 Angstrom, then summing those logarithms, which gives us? 17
